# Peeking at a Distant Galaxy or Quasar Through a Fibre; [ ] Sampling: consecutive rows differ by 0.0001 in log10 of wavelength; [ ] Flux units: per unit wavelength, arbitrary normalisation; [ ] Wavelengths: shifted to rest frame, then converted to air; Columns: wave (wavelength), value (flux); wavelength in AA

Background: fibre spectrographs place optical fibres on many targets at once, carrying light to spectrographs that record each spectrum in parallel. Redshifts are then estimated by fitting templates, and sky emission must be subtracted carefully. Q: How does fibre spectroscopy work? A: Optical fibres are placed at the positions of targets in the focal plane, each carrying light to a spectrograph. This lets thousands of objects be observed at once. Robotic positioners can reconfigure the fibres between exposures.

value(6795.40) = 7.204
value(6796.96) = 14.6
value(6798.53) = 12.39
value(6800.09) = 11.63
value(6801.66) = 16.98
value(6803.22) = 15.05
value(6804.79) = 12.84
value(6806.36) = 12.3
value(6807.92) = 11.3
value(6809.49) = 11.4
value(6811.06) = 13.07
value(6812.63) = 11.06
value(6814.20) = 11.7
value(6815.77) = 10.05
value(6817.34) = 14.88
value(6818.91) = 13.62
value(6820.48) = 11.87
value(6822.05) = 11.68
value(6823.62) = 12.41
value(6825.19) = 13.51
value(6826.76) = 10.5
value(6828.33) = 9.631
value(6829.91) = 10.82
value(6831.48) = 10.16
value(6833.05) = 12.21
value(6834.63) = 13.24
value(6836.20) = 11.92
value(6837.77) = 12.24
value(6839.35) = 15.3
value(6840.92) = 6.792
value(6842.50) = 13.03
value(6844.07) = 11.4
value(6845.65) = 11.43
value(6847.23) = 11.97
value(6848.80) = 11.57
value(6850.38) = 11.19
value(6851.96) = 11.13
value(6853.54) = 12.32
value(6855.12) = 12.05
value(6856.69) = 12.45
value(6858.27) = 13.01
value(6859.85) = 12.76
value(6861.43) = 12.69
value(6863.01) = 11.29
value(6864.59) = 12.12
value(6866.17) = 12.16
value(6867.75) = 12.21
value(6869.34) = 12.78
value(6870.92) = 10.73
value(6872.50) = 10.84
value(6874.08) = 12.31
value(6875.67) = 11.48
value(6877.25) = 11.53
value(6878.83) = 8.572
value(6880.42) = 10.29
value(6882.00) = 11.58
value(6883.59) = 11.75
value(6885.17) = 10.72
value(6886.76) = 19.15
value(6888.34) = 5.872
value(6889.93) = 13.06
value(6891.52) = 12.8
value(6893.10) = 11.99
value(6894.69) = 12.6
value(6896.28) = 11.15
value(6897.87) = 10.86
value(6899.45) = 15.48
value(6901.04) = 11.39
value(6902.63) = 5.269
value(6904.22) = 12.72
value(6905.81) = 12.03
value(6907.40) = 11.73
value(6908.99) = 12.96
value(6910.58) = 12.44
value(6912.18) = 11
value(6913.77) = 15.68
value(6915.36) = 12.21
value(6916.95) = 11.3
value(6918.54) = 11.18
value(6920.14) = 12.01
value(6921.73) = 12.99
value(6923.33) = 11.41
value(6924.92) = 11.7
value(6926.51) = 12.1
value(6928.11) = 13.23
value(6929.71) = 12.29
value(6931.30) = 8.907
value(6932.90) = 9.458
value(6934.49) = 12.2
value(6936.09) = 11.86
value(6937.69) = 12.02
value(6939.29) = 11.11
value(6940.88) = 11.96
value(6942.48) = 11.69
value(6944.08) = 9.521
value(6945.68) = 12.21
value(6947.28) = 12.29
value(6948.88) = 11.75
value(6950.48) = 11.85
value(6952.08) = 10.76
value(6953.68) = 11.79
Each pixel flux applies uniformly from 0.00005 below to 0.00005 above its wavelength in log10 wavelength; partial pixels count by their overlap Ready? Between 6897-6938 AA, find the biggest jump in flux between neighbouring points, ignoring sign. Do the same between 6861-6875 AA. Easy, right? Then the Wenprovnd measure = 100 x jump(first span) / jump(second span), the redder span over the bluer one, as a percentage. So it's 363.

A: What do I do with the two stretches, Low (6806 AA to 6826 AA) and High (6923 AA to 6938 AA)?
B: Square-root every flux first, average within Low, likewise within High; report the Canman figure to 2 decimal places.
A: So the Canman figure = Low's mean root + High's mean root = 6.88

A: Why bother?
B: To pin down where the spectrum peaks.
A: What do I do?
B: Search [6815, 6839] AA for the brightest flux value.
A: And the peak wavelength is 6817.34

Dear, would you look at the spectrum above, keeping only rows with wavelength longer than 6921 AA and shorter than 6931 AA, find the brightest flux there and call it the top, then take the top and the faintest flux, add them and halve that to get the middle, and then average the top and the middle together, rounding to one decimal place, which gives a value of 12.8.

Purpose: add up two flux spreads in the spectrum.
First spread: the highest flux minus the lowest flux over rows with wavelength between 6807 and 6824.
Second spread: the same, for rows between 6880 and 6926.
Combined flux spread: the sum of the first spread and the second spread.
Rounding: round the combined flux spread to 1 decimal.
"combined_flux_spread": 18.7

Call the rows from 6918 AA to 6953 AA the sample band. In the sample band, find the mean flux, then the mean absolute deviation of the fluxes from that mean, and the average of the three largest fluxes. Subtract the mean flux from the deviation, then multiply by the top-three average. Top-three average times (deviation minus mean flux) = -138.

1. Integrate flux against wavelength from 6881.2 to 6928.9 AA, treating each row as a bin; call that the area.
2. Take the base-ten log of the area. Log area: 2.8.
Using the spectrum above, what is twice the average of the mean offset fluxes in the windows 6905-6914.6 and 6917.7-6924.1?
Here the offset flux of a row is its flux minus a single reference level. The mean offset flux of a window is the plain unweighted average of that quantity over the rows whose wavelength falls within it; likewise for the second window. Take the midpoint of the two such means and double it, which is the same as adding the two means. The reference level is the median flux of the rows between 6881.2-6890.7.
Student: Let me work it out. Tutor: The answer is 1.2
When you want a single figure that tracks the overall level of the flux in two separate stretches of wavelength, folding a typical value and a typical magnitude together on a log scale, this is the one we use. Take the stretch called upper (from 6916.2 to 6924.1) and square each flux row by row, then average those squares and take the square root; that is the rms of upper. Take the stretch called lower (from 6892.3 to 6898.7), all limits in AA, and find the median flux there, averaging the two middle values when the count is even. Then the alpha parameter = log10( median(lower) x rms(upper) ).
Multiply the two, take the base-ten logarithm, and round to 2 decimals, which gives 2.14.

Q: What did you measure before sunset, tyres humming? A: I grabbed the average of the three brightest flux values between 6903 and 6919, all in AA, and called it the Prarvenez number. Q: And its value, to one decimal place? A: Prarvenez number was 13.8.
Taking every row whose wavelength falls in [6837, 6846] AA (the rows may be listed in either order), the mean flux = 11.7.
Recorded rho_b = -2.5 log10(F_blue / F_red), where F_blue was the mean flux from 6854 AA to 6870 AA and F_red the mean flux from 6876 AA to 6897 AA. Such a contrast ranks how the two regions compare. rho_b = -0.07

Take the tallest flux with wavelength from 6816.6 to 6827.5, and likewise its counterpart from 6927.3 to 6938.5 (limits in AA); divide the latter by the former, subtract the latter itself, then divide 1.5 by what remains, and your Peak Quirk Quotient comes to -0.122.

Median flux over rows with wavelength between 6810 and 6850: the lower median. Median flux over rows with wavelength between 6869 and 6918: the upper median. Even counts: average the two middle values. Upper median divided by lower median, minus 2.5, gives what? -1.51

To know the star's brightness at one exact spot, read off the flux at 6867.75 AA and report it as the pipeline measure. 12.21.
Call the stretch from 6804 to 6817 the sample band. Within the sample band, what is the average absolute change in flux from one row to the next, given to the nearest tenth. 1.1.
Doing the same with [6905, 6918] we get 1.8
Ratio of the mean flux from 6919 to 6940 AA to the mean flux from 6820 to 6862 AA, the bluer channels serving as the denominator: 0.98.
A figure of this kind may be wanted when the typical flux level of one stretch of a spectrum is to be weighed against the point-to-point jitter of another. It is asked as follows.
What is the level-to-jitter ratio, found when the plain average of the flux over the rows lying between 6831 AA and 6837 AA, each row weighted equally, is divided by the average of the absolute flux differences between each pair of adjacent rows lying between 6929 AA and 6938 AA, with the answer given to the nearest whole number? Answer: 8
